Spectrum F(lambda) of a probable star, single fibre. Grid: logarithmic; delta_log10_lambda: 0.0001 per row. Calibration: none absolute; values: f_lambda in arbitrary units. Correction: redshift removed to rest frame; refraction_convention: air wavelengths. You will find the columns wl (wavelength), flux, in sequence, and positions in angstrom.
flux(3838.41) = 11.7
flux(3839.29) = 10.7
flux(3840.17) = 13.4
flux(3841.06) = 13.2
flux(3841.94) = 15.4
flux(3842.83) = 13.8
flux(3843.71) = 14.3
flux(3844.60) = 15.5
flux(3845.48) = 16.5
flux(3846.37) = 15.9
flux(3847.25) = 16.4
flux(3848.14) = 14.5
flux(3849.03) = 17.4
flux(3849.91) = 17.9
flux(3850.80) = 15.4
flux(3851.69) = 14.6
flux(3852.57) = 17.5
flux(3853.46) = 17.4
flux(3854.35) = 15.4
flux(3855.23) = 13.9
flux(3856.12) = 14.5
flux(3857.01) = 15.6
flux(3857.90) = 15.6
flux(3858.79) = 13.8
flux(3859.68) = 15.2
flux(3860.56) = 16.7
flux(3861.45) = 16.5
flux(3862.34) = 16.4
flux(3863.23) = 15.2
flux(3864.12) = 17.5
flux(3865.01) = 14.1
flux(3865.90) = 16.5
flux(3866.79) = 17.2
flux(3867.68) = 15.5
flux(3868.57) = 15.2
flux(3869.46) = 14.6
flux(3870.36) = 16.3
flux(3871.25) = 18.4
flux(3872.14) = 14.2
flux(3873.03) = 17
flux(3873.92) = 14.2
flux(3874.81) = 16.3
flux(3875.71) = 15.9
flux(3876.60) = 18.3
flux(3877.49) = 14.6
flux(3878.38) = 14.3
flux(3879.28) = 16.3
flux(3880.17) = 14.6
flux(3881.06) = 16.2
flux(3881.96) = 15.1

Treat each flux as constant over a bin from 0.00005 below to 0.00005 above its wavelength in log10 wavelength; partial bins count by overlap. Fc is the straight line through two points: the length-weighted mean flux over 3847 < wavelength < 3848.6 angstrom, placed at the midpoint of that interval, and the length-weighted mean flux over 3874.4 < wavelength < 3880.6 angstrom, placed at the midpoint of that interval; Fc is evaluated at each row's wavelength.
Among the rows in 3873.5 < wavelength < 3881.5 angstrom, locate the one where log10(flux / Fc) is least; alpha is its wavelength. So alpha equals 3873.92 angstrom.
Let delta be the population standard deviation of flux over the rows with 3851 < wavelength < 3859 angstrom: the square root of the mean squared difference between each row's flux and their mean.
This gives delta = 1.28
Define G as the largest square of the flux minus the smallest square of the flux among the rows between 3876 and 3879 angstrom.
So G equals 130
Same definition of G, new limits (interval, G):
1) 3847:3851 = 110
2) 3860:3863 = 10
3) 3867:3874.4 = 137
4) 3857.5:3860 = 53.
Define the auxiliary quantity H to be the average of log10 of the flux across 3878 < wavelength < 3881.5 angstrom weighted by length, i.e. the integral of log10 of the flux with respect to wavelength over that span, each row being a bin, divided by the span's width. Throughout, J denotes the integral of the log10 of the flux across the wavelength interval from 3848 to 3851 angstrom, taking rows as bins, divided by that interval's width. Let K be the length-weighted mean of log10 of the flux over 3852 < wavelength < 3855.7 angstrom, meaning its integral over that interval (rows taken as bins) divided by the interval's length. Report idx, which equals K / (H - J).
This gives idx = -39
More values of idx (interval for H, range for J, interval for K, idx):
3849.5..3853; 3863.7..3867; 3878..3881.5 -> 555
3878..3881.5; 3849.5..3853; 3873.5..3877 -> -47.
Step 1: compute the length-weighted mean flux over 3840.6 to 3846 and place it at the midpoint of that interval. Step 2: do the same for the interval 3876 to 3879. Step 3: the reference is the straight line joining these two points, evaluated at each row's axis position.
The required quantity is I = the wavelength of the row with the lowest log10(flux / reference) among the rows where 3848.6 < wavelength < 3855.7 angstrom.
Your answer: 3855.23 angstrom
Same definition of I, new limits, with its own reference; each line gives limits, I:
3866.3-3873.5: 3872.14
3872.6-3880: 3878.38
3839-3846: 3839.29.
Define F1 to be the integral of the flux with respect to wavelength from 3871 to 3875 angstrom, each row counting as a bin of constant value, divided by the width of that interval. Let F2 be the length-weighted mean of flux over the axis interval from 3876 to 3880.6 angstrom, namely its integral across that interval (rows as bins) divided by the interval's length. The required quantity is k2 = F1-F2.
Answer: 0.3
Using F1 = 15.9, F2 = 15.6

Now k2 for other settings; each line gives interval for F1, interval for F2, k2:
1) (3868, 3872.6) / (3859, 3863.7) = -0.2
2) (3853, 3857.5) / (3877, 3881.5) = 0.1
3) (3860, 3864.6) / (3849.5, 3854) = -0.1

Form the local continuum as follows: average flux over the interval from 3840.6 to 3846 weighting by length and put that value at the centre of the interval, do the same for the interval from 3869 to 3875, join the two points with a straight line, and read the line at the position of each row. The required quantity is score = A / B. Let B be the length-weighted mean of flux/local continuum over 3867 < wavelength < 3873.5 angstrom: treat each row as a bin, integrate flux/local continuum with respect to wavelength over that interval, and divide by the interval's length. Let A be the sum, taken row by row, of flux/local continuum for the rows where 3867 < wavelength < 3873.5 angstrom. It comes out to 6.98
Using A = 7.05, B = 1.01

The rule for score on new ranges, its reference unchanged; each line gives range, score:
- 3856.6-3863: 7.01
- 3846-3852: 6.99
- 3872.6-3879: 7.00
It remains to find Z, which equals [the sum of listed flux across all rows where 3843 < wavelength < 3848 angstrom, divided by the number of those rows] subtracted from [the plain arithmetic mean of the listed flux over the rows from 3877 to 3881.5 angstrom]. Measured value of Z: -0.5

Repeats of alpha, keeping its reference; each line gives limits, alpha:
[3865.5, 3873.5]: 3872.14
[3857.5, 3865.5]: 3858.79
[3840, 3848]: 3841.06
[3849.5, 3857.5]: 3855.23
